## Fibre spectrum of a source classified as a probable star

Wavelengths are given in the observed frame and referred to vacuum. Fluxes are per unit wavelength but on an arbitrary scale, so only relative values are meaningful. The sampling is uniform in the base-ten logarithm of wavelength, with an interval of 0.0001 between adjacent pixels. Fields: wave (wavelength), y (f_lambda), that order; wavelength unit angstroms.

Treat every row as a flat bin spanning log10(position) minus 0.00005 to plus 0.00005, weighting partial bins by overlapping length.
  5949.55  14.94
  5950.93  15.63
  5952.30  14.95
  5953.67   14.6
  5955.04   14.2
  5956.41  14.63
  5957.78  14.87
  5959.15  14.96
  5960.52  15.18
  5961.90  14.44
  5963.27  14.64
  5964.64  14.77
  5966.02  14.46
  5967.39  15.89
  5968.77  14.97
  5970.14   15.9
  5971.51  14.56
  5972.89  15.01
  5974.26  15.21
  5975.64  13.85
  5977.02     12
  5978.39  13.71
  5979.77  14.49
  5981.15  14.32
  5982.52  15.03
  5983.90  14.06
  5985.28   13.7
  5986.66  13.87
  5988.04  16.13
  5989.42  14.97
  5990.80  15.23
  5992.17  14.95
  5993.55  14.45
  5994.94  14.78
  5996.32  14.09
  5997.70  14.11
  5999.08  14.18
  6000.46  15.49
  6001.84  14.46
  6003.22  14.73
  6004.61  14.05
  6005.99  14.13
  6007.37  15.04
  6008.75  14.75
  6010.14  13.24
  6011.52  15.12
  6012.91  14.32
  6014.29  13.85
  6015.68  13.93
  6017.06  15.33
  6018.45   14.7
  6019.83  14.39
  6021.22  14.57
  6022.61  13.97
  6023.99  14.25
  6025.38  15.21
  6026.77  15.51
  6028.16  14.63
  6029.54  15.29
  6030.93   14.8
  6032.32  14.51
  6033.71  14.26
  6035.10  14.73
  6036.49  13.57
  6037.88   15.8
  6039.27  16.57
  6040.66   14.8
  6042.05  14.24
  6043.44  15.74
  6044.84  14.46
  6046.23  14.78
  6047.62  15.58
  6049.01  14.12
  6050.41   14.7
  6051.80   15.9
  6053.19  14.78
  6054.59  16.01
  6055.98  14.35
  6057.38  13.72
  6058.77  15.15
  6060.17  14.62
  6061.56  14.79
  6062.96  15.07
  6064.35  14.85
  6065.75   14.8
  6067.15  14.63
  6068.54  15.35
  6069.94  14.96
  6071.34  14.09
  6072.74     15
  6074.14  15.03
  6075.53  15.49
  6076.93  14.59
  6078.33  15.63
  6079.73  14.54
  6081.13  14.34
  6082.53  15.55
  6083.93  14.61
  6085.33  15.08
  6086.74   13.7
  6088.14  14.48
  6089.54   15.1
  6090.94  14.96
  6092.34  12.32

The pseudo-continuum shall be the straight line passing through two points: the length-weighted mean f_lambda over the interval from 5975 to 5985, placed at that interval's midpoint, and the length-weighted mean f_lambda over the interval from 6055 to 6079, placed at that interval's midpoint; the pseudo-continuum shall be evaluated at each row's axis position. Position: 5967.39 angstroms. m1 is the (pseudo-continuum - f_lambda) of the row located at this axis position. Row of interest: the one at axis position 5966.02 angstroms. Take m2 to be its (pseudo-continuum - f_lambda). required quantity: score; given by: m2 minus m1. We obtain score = 1.4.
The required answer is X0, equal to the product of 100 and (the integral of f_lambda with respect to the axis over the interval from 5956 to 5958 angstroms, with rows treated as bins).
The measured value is 2950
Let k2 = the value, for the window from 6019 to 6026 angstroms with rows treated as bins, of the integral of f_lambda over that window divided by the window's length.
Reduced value 14.5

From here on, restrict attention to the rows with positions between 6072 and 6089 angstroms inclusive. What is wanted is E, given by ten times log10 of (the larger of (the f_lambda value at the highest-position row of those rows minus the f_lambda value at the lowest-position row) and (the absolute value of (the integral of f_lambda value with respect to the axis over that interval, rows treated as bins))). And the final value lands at 24.0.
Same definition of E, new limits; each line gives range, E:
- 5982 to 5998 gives 23.7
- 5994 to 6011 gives 23.9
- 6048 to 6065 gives 24.0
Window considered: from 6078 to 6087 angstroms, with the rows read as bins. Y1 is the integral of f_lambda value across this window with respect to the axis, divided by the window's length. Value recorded 14.8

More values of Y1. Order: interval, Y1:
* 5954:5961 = 14.8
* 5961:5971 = 15.0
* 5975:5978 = 13.0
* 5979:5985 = 14.4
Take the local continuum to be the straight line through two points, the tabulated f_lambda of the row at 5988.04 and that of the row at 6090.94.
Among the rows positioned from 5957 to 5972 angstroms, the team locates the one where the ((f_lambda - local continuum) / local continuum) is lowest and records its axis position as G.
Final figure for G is 5961.90 angstroms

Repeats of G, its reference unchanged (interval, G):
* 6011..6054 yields 6036.49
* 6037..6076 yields 6057.38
